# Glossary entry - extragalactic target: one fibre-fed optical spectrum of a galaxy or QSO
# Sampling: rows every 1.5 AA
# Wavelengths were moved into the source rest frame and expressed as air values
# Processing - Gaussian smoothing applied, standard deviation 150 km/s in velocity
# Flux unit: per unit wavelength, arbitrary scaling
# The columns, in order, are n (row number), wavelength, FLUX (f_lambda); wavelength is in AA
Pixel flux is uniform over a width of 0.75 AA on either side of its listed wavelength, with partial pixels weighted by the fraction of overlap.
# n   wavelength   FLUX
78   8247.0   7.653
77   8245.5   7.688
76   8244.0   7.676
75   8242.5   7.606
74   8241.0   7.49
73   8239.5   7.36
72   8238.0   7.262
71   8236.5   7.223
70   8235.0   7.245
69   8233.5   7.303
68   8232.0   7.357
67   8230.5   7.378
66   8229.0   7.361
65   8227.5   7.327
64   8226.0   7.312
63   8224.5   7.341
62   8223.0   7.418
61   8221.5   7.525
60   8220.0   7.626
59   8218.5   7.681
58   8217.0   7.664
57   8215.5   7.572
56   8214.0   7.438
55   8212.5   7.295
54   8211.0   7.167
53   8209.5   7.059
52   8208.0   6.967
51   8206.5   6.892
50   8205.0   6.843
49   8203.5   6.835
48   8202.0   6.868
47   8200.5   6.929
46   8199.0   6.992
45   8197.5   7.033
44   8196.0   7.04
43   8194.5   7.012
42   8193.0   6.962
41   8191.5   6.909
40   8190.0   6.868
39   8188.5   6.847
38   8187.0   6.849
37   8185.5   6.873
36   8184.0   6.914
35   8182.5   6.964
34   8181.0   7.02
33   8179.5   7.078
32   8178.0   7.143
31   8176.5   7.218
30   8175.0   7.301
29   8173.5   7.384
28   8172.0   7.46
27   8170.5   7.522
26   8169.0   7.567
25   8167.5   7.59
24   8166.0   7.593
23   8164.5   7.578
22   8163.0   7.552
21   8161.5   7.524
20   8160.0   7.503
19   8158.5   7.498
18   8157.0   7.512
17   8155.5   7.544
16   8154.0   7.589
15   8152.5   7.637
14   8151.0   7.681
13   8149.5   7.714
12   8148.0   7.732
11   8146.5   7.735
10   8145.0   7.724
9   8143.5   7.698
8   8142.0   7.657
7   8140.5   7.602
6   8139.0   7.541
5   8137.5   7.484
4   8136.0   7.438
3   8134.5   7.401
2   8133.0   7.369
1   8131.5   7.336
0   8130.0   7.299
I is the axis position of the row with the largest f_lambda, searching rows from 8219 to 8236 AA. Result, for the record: 8220.0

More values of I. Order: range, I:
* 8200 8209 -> 8208.0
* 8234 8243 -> 8242.5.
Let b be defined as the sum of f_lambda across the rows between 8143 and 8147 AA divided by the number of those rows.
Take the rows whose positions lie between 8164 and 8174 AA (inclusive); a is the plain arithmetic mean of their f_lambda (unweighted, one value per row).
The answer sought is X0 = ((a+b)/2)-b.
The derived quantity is -0.10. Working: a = 7.53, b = 7.7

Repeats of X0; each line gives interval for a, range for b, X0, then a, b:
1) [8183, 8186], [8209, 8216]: -0.21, 6.89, 7.3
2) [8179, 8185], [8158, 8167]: -0.27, 6.99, 7.5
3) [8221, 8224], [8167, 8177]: 0.02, 7.47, 7.4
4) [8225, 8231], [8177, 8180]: 0.12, 7.34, 7.1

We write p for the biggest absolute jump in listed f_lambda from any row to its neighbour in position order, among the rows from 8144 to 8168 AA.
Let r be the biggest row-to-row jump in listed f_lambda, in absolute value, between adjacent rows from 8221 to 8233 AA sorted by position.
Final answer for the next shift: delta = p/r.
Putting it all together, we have 0.4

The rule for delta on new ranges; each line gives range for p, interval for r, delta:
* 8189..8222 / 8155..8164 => 4.5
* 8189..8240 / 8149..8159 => 3.0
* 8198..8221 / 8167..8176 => 1.7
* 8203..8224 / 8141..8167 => 3.0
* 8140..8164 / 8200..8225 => 0.4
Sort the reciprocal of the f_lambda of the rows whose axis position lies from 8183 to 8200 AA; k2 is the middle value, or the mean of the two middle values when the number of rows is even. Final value 0.145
